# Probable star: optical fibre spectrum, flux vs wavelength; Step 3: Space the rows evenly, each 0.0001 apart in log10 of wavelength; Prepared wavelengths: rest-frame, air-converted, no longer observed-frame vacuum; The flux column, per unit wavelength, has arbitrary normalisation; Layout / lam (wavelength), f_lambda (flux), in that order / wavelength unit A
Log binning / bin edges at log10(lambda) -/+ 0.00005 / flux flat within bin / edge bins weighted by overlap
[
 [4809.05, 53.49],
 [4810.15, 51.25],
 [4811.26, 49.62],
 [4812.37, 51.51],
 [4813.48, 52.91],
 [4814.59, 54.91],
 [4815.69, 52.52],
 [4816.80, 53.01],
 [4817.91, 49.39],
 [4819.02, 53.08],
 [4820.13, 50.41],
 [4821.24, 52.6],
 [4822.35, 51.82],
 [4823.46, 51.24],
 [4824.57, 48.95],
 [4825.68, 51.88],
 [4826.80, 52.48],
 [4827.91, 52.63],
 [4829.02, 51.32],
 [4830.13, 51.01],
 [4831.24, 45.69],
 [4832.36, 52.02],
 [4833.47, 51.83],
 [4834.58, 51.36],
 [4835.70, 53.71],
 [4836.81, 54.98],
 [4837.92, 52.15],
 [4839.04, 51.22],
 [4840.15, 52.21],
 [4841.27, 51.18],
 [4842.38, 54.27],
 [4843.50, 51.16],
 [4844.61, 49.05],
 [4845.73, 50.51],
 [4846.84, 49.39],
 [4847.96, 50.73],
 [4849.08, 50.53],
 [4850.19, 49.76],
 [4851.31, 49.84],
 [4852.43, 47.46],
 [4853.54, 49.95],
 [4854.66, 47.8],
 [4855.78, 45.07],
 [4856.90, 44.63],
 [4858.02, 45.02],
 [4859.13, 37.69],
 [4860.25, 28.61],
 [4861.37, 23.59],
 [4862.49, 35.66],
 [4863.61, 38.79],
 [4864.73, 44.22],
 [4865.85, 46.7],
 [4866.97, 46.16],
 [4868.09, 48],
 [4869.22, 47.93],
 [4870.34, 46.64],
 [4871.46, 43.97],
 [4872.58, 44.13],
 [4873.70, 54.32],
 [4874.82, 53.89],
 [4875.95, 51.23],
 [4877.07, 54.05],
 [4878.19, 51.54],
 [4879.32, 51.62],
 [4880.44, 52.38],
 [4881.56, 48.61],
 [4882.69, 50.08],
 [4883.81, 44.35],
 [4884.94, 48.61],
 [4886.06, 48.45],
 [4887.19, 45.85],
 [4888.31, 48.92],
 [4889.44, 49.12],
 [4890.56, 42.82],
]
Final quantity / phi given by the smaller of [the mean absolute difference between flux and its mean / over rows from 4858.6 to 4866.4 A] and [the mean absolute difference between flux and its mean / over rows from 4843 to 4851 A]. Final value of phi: 0.65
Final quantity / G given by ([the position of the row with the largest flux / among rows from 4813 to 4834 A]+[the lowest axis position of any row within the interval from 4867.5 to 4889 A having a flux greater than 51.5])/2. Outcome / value 4844.1 A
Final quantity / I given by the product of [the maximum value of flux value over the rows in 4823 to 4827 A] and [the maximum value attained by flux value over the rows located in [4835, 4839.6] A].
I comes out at 2885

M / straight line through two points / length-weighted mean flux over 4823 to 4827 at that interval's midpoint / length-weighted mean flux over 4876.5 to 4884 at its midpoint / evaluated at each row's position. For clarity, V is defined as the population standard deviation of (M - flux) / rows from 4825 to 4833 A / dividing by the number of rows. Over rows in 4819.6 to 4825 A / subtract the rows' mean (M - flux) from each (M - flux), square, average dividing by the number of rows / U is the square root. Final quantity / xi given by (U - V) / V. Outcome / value -0.44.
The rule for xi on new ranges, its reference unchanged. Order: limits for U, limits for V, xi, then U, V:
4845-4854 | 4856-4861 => -0.85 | 0.97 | 7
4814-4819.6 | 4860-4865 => -0.76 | 1.79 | 7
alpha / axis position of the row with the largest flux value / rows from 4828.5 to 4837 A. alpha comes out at 4836.81 A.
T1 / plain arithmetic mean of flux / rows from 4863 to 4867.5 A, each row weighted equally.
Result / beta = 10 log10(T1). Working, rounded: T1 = 44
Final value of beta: 16.4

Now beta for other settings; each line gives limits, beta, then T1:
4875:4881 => 17.2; 52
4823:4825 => 17.0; 50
